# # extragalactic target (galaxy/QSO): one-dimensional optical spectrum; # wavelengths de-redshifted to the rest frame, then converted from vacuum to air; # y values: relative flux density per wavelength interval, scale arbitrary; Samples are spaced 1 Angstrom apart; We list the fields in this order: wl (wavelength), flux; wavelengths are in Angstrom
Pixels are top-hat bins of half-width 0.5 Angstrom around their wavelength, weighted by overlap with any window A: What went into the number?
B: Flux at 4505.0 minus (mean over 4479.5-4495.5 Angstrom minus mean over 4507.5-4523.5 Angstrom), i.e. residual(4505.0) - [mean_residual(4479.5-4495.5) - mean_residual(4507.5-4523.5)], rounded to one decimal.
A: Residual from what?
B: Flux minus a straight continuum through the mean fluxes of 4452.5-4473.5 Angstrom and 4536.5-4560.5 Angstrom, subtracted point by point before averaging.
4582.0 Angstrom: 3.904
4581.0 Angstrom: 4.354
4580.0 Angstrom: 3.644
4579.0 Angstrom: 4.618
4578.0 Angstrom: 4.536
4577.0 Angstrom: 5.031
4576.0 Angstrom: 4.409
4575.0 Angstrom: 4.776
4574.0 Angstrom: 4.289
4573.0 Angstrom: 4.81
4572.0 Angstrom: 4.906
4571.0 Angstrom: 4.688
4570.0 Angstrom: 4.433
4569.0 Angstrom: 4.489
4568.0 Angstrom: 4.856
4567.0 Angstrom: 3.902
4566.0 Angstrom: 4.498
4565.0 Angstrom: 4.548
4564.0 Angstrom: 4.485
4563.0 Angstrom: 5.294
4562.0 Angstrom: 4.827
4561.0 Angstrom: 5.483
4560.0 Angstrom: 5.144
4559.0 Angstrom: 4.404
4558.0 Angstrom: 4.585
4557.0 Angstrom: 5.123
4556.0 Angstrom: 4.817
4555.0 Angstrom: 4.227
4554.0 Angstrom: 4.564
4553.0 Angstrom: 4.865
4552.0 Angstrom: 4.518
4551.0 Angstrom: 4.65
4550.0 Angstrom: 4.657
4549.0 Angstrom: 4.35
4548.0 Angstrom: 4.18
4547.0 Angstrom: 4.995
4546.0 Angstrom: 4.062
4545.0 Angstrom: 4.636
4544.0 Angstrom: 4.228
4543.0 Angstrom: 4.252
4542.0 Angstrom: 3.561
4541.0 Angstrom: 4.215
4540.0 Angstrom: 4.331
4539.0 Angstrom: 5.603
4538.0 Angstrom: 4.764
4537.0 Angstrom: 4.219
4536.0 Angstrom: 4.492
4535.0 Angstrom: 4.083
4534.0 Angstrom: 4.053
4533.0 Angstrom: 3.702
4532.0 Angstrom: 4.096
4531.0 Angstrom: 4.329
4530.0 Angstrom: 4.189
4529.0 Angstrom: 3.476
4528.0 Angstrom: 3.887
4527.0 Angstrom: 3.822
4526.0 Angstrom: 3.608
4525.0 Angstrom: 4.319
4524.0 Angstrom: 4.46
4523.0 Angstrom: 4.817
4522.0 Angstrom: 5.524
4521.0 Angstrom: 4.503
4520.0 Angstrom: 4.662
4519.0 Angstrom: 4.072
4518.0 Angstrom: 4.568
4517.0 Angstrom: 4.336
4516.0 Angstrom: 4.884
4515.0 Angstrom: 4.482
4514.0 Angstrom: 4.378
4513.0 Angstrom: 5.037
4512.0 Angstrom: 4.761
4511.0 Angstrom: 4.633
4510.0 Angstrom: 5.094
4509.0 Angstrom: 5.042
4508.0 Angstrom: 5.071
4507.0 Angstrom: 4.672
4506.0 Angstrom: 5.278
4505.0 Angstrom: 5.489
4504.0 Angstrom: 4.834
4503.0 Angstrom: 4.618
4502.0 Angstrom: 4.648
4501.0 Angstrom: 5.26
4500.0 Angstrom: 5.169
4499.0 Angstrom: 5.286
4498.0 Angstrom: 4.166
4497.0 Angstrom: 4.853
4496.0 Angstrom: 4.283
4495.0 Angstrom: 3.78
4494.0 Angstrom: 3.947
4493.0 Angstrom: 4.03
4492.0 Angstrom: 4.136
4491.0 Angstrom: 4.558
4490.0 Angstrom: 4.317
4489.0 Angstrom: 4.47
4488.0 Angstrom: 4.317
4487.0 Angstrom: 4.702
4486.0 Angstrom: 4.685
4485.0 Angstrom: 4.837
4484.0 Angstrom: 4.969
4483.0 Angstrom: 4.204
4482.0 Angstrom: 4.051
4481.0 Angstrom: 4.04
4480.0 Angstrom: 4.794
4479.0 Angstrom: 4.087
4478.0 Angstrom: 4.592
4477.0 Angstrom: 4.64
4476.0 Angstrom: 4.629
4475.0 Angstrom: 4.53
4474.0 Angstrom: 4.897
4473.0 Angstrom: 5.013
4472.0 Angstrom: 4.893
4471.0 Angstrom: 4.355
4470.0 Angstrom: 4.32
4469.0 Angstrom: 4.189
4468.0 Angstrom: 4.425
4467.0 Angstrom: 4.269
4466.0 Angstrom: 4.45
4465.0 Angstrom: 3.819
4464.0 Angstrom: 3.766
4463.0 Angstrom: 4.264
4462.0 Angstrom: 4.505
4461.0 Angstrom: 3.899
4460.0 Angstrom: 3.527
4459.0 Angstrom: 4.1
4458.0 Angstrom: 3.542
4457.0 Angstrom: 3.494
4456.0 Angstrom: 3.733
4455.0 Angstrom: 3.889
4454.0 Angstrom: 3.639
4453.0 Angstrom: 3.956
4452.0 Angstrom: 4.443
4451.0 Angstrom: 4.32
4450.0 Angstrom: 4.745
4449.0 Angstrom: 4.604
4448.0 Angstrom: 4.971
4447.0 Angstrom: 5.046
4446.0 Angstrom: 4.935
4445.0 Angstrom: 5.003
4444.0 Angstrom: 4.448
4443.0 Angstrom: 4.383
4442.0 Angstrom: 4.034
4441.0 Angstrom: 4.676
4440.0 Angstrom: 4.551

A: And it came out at 1.4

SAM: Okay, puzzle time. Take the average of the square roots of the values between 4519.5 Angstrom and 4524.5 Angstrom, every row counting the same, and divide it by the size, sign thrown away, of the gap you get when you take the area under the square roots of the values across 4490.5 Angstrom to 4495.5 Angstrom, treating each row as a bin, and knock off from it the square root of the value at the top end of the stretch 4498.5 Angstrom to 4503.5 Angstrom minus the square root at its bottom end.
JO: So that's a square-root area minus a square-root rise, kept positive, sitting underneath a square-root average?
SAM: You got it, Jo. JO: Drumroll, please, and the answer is 0.213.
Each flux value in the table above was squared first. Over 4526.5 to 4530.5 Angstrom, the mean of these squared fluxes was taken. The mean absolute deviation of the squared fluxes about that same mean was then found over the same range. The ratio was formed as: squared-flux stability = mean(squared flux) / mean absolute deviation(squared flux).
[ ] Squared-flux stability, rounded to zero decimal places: 10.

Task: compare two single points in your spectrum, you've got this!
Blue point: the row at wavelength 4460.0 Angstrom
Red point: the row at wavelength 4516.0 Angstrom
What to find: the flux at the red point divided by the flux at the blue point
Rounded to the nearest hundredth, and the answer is 1.38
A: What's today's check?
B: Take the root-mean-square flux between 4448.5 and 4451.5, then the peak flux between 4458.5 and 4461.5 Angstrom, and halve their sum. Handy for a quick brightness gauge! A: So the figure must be 4.33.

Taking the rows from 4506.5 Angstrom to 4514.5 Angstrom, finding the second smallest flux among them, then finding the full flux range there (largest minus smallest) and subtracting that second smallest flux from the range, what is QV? -3.9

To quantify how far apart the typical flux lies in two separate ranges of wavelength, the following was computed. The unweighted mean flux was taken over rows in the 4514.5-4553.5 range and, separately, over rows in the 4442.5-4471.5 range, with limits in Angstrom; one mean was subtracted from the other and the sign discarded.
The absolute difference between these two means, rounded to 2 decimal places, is 0.13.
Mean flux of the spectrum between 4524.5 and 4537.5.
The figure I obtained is 4.0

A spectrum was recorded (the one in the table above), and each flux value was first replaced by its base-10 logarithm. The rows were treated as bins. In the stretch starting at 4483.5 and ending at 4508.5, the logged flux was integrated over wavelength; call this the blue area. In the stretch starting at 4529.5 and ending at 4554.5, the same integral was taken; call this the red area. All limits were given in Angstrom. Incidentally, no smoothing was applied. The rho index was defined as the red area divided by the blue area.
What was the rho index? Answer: 0.96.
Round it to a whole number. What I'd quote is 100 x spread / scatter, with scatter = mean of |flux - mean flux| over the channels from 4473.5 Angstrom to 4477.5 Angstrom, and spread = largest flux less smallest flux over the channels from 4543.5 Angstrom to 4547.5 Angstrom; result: 837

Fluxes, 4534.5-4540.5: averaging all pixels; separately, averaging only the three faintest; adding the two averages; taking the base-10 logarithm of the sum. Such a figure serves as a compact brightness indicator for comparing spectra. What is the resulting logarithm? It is 0.944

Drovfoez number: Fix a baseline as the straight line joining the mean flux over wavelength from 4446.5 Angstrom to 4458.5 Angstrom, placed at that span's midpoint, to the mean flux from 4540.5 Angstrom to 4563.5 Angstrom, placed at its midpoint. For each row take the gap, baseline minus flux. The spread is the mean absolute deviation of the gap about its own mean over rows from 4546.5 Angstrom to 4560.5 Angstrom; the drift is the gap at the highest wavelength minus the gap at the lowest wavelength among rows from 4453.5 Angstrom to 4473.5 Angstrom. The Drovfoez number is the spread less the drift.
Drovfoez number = 1.5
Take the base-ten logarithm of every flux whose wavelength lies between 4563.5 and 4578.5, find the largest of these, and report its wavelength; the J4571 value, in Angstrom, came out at 4577.0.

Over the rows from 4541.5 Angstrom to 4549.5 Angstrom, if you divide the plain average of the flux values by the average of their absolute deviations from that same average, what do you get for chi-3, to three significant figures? 15.1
